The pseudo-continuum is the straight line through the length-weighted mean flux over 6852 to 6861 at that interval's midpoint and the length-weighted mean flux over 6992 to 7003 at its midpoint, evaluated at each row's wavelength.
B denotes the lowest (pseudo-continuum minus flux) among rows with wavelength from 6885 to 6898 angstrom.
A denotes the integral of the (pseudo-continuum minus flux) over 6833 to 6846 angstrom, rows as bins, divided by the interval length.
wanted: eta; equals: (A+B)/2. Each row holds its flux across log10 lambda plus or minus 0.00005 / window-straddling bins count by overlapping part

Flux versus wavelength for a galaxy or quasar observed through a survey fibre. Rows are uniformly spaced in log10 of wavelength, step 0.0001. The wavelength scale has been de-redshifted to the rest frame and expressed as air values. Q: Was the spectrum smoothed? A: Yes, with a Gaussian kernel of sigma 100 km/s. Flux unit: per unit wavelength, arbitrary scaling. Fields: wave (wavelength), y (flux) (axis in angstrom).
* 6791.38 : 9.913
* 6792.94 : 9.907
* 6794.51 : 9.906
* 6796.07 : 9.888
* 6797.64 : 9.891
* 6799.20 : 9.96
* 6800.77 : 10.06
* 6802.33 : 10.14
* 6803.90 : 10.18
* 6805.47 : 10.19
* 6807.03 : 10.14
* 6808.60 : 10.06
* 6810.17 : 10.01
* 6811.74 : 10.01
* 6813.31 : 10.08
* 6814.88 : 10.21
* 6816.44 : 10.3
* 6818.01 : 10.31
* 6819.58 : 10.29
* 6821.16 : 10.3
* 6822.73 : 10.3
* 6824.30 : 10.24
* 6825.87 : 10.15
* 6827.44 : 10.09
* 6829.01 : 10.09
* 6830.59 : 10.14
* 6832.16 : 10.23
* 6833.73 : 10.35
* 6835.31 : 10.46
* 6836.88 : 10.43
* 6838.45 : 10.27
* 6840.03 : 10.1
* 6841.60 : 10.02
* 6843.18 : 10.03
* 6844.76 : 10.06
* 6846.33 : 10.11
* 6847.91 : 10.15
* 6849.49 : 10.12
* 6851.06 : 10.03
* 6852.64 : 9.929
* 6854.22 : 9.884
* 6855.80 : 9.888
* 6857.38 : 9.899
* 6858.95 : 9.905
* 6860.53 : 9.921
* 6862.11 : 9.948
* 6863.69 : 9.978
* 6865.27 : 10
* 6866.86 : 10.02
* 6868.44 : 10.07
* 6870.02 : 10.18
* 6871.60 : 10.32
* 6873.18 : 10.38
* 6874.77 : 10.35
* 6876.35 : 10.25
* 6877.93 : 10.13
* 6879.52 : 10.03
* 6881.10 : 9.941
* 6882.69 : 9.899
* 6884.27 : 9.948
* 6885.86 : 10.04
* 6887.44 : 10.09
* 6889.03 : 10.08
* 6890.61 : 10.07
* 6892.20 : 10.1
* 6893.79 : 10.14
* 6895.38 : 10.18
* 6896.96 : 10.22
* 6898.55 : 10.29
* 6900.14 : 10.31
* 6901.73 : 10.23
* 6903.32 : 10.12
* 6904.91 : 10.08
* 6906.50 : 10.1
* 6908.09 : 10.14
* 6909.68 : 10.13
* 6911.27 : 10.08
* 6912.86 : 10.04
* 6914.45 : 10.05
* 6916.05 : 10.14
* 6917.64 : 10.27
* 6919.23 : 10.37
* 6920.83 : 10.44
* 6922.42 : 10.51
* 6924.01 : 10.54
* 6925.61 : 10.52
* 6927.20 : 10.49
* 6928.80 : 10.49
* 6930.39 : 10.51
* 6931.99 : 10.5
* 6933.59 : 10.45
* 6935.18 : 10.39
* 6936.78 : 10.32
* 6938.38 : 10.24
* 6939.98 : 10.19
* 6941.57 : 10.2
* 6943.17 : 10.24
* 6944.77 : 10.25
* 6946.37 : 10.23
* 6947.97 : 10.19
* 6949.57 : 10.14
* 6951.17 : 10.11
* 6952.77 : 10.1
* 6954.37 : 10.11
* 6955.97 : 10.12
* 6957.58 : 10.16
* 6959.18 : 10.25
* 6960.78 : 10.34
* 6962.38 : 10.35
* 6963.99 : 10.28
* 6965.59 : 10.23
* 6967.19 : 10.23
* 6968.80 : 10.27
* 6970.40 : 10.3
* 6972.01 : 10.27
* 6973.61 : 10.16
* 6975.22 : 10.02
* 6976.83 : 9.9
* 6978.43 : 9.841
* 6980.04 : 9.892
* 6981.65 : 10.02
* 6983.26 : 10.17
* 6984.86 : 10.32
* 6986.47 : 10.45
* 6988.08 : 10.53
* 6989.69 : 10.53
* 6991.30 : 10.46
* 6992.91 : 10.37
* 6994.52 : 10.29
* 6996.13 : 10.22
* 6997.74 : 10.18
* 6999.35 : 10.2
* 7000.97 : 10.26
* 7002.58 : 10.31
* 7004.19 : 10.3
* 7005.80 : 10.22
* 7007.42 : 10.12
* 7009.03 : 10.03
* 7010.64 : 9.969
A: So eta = -0.28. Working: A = -0.35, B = -0.21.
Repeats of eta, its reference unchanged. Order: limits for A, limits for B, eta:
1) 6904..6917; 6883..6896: -0.12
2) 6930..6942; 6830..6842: -0.42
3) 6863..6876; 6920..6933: -0.35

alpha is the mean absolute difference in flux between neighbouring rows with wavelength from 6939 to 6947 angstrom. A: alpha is 0.020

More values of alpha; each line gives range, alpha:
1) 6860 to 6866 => 0.026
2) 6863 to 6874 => 0.067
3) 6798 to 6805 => 0.073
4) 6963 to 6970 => 0.030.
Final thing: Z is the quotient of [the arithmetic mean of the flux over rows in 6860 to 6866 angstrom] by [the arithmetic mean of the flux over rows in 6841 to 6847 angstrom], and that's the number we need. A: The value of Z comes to 0.99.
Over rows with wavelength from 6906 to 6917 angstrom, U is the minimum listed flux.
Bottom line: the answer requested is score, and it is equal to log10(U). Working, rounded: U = 10.04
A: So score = 1.00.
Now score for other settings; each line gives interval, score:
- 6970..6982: 0.99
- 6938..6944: 1.01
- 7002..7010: 1.00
